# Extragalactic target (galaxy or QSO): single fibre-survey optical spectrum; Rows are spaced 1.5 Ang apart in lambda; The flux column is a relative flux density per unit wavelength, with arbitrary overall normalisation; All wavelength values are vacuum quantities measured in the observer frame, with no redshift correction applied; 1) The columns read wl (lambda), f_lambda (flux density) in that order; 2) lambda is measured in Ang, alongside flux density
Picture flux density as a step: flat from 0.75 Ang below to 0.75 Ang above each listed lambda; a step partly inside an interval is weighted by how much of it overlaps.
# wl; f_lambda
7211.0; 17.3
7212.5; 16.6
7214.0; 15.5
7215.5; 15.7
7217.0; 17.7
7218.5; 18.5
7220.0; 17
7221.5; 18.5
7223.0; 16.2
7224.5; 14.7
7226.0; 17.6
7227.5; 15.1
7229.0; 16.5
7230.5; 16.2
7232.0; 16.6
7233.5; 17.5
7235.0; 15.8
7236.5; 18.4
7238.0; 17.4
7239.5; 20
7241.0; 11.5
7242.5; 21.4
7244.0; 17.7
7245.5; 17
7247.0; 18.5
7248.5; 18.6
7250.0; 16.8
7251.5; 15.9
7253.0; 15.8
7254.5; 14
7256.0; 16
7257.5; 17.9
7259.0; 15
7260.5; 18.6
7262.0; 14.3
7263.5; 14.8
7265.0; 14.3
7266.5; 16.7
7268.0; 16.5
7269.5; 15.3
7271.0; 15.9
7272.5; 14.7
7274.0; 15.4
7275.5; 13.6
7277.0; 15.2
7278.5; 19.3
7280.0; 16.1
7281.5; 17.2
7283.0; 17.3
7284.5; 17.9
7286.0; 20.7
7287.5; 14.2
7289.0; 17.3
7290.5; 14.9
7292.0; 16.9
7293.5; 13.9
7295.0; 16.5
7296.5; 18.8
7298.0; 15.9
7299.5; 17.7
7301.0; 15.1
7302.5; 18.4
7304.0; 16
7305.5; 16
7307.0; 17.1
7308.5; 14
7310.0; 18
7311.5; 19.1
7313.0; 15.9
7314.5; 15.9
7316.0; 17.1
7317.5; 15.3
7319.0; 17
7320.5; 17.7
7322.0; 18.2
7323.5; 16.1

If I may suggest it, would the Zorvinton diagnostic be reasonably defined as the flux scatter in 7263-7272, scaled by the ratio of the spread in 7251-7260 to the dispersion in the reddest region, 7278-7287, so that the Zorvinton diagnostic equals 0.7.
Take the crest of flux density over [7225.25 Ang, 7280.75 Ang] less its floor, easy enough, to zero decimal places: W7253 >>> 10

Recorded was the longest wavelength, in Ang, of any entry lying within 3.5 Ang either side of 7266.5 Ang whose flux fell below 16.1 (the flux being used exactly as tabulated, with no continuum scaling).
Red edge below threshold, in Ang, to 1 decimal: 7269.5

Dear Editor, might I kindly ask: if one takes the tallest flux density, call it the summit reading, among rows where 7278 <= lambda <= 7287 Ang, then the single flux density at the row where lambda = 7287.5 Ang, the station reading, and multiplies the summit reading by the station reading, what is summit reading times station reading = 294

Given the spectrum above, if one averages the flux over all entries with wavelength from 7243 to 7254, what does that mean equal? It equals 17.2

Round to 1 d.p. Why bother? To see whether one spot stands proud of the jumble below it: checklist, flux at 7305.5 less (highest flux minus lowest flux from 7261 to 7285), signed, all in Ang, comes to 10.3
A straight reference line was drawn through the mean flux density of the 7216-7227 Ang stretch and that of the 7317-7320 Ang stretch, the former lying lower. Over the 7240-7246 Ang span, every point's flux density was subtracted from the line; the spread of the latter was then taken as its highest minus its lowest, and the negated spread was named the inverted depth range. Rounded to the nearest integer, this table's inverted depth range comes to -10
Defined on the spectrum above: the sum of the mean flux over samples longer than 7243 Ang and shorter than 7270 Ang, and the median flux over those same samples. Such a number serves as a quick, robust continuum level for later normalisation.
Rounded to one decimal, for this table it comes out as 32.6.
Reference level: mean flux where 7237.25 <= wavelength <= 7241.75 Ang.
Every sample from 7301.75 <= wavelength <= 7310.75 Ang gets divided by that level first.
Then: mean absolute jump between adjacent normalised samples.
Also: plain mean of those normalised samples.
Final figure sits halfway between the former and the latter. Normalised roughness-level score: 0.57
